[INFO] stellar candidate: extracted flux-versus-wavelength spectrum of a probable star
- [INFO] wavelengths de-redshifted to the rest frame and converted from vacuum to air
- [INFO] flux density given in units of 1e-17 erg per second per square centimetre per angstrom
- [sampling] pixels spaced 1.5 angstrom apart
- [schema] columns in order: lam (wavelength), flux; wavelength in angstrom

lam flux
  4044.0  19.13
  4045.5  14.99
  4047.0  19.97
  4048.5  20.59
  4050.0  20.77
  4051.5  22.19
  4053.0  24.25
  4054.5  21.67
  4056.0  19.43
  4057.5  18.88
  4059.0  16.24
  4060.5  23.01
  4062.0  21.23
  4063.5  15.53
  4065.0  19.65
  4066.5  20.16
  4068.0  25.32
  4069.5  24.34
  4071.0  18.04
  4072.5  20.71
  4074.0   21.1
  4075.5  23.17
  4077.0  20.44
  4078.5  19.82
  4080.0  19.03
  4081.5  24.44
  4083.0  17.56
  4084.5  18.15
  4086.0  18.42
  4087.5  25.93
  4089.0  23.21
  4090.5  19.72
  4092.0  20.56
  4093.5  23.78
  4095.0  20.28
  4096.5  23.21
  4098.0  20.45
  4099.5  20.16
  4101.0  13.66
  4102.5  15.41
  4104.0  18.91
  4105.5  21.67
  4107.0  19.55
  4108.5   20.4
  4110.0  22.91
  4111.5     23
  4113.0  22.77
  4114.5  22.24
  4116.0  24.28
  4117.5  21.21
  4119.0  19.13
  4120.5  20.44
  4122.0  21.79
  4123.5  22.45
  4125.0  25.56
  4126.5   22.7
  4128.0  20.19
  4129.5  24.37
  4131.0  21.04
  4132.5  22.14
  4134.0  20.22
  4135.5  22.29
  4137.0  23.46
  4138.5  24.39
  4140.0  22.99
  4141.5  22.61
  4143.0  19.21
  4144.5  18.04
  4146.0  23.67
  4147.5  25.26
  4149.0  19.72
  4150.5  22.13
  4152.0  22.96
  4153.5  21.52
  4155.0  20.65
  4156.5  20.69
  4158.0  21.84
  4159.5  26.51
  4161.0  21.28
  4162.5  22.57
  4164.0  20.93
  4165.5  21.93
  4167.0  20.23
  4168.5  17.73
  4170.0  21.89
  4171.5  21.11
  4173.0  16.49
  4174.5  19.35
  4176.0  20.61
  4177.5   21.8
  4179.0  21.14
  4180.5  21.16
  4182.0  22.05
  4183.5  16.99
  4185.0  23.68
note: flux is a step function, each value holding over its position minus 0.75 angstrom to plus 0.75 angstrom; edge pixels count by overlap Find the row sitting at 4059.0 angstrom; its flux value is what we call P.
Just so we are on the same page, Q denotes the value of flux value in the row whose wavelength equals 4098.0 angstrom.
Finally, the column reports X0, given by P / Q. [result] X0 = 0.79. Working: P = 16.24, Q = 20.45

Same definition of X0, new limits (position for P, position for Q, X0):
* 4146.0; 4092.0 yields 1.15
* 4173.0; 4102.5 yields 1.07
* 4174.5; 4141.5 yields 0.86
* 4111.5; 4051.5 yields 1.04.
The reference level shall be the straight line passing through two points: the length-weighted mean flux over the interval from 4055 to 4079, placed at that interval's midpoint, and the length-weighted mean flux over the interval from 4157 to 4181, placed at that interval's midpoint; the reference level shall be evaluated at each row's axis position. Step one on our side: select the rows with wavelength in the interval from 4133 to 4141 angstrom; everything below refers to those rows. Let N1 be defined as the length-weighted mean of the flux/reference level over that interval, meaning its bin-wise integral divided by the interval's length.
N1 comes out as 1.09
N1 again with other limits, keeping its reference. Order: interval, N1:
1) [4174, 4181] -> 0.99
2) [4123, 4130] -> 1.11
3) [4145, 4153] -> 1.08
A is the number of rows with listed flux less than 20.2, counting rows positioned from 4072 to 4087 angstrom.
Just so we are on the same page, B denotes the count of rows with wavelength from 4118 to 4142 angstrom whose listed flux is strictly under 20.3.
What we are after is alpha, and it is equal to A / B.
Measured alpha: 1.7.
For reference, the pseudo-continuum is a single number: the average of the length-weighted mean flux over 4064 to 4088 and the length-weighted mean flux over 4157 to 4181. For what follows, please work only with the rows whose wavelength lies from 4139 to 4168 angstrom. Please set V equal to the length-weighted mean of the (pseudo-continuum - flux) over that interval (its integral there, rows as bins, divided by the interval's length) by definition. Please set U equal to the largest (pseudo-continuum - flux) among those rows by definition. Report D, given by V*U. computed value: -2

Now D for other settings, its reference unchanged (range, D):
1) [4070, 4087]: 3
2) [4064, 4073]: -1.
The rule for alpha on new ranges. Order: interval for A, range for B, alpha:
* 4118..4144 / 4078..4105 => 0.3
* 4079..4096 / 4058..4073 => 1.0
